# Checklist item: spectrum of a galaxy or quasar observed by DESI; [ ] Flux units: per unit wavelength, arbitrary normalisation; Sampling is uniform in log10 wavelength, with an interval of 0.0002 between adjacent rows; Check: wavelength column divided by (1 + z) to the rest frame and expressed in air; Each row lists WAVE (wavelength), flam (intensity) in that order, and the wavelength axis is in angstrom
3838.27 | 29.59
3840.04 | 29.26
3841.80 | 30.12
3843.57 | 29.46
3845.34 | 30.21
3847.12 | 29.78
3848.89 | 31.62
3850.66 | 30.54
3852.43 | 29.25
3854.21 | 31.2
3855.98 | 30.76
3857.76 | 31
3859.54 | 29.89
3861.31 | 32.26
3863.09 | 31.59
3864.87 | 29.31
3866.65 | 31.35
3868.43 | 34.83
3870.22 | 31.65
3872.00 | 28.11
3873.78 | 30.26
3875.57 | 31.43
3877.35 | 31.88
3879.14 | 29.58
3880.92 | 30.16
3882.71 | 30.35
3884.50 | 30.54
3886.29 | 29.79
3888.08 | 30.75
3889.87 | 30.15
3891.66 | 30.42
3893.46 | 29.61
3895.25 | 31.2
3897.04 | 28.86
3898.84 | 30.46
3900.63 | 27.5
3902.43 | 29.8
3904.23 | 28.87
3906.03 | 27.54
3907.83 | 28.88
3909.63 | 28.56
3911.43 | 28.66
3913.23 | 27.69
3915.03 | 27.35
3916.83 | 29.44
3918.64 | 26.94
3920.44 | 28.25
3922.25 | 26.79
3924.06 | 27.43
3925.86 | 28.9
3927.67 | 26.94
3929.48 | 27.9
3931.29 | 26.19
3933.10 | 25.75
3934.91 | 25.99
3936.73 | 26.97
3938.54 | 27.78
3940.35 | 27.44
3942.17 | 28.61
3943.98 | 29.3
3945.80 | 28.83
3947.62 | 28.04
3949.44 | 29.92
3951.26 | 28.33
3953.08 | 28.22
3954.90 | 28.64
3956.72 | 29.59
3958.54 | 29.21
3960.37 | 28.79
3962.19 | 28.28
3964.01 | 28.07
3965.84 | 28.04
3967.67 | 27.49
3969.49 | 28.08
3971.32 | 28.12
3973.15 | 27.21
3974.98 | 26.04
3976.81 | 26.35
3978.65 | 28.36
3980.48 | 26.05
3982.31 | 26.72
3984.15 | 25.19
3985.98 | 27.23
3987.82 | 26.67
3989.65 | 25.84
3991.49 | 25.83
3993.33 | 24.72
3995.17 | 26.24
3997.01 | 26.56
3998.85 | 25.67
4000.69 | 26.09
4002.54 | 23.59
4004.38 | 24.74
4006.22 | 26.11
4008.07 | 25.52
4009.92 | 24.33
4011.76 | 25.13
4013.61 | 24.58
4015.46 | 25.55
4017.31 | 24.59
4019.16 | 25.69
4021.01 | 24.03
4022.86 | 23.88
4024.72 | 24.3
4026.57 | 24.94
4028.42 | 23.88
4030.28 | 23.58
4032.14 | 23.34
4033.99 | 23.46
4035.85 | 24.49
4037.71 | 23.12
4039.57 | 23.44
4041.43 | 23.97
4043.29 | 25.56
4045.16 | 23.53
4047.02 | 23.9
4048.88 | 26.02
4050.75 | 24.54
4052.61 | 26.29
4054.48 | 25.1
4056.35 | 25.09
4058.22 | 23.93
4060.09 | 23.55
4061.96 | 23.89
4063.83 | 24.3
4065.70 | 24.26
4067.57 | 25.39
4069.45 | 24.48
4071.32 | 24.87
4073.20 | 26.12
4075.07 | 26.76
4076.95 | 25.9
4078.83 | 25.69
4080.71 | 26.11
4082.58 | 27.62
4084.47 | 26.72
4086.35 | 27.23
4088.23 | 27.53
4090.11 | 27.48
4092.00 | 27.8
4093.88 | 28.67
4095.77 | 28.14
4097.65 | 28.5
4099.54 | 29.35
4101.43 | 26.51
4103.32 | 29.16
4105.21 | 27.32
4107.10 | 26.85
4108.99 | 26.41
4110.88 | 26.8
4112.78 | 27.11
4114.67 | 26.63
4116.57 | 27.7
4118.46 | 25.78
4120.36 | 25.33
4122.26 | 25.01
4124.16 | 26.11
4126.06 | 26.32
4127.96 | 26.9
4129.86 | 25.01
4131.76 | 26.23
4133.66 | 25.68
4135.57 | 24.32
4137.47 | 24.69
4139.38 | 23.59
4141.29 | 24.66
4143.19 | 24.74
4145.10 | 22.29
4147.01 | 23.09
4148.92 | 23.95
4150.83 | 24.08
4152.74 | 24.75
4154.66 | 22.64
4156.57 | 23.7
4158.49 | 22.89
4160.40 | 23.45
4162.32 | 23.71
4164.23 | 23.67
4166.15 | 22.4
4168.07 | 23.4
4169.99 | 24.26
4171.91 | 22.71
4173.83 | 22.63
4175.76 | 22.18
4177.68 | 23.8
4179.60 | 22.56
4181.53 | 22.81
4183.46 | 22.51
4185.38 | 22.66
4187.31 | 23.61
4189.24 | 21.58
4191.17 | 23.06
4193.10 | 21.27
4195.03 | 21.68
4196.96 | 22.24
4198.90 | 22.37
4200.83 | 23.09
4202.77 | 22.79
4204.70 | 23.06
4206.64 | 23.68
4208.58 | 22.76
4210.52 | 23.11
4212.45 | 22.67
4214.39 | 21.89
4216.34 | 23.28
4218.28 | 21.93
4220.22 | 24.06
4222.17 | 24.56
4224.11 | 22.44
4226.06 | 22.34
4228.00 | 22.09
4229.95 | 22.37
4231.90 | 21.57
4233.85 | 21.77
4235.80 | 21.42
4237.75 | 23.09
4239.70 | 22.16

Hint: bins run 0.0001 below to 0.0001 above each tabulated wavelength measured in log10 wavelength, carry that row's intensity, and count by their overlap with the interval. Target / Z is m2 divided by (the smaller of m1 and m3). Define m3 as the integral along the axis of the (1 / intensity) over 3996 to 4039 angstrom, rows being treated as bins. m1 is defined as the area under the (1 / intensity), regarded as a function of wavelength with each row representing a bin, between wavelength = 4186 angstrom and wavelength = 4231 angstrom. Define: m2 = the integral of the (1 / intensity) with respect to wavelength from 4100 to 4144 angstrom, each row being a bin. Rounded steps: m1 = 1.99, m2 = 1.69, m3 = 1.75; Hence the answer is 0.97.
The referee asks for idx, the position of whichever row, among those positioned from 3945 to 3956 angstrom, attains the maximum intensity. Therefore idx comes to 3949.44 angstrom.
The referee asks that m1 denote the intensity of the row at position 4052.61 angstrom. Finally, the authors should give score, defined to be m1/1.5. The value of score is 17.5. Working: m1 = 26.29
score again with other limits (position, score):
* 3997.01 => 17.7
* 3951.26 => 18.9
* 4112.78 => 18.1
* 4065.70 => 16.2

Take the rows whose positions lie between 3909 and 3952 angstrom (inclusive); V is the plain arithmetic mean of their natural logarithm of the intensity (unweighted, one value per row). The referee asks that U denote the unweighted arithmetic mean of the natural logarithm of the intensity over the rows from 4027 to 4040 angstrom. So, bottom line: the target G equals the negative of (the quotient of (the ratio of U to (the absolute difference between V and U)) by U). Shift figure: -6.1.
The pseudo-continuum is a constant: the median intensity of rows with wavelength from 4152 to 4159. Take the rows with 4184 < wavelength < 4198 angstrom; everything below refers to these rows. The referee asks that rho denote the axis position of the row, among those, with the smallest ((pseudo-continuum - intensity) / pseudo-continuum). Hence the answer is 4187.31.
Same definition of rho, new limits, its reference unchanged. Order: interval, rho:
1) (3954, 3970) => 3956.72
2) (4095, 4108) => 4099.54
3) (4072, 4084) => 4082.58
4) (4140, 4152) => 4143.19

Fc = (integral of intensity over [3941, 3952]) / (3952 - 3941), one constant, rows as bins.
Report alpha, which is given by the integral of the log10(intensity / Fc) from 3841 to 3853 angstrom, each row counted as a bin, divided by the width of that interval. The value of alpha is 0.02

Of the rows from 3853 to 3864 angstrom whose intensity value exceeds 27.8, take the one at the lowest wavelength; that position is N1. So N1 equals 3854.21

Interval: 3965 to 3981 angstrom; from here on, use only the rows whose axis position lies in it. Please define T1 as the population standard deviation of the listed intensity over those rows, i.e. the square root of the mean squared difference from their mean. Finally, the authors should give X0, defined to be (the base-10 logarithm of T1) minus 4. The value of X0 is -4.05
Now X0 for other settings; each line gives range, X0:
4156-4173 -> -4.26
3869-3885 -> -3.96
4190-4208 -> -4.14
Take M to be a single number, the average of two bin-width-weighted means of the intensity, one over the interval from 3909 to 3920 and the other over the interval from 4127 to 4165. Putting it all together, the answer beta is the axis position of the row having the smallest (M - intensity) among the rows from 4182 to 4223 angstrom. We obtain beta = 4222.17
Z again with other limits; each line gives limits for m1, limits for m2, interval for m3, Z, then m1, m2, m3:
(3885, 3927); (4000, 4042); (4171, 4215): 1.18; 1.46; 1.72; 1.94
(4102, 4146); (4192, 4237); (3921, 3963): 1.33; 1.71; 2.00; 1.50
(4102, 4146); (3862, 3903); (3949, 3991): 0.89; 1.71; 1.35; 1.52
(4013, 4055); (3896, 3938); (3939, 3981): 1.01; 1.72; 1.51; 1.49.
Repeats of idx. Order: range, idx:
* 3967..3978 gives 3971.32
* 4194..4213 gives 4206.64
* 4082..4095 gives 4093.88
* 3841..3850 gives 3848.89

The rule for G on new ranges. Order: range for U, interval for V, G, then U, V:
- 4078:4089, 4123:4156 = -11.7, 3.29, 3.20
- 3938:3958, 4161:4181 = -4.7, 3.35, 3.14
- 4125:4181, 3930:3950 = -6.8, 3.17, 3.32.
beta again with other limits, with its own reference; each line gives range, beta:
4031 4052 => 4048.88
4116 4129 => 4116.57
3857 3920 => 3868.43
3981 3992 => 3985.98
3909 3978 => 3949.44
